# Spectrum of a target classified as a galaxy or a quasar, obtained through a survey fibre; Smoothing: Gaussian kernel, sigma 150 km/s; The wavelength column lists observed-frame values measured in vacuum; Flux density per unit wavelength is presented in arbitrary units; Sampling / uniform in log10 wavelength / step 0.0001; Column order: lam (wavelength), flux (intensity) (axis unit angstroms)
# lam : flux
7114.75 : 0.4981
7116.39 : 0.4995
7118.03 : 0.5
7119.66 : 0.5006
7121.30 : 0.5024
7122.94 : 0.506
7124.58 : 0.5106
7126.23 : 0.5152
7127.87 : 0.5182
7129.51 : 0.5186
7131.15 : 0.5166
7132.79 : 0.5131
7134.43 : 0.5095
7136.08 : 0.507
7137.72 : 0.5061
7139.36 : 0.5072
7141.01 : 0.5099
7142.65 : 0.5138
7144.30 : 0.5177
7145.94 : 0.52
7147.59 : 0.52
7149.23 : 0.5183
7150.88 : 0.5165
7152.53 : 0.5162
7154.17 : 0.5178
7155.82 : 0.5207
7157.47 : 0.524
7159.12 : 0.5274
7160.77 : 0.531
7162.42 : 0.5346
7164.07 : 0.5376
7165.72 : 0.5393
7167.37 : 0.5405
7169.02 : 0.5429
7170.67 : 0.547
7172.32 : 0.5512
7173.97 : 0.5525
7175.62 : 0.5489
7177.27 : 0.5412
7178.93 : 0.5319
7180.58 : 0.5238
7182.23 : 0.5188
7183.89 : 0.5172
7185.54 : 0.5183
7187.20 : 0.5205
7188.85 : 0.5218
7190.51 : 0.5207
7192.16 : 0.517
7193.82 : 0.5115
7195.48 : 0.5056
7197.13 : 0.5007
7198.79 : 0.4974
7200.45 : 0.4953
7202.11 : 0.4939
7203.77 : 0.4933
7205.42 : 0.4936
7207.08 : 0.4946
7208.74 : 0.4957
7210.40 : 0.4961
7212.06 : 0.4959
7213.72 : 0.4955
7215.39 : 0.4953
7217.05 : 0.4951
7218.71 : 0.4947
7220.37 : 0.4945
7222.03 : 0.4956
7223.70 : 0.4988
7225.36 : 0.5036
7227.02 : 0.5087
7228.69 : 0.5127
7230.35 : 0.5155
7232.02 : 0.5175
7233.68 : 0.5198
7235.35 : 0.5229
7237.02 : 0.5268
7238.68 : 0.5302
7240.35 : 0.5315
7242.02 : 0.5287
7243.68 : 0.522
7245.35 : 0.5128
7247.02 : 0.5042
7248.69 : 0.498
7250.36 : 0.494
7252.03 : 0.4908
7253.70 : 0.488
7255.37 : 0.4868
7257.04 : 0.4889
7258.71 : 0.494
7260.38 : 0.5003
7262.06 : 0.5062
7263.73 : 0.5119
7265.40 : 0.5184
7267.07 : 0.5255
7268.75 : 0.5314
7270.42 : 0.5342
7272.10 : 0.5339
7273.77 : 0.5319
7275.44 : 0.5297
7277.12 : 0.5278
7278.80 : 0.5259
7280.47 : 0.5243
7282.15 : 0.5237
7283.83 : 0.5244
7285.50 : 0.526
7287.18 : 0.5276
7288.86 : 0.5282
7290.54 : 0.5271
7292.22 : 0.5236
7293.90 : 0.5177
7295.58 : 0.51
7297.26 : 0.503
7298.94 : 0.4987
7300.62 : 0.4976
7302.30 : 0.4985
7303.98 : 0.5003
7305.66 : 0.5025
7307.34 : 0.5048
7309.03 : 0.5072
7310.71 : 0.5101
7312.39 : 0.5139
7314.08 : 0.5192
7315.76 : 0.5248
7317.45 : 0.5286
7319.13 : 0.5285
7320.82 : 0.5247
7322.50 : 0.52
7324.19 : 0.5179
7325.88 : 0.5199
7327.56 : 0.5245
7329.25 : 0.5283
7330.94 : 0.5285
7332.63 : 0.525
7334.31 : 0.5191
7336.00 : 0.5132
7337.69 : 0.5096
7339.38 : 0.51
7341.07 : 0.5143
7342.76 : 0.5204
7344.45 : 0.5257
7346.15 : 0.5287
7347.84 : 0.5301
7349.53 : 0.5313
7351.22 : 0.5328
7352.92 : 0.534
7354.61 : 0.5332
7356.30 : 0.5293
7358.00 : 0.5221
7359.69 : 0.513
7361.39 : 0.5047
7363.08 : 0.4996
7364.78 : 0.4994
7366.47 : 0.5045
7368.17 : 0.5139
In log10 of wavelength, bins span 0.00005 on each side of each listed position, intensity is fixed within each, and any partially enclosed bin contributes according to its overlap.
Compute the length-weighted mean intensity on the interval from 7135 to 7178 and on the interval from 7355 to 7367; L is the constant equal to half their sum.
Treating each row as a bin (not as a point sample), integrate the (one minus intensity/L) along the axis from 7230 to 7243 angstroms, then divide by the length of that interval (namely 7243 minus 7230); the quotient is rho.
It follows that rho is -0.010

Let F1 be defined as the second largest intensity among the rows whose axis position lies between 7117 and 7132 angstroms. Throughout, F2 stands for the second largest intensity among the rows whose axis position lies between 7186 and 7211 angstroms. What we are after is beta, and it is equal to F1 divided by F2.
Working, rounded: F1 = 0.5182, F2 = 0.5207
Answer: 1.00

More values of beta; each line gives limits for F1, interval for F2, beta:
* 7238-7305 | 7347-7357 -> 1.00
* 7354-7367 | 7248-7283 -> 0.99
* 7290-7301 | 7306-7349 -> 0.99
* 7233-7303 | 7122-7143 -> 1.03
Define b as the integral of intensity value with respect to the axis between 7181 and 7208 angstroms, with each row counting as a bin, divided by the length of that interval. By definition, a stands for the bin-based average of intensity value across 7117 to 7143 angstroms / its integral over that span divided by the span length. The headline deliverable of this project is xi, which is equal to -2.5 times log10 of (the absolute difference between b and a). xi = 6.8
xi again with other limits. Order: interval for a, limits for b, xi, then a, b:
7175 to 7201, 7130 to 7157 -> 6.2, 0.518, 0.515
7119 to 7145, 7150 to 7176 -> 4.1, 0.511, 0.534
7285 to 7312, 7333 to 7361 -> 4.9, 0.511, 0.523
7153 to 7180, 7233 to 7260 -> 3.9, 0.536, 0.508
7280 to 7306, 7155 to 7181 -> 4.1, 0.515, 0.537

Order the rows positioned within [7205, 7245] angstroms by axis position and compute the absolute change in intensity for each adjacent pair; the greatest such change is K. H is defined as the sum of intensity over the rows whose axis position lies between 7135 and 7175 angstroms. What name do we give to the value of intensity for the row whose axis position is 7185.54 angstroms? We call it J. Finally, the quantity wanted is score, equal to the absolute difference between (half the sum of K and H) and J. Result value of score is 5.79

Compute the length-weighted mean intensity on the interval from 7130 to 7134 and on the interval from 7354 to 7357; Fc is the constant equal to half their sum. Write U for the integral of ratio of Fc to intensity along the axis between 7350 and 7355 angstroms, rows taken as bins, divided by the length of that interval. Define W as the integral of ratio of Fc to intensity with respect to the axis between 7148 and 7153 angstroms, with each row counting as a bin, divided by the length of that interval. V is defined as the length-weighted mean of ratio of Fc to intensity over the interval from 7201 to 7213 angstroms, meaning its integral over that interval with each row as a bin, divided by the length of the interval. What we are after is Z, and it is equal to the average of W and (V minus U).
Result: 0.54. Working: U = 0.982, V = 1.06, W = 1.01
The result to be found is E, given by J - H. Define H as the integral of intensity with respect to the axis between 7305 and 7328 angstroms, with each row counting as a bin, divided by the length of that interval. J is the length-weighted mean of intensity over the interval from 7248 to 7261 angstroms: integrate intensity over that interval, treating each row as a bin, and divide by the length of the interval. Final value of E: -0.025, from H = 0.518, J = 0.493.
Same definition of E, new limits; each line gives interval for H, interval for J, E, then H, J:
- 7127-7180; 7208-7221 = -0.030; 0.526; 0.495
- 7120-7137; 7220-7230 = -0.008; 0.511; 0.503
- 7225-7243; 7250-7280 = -0.008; 0.520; 0.513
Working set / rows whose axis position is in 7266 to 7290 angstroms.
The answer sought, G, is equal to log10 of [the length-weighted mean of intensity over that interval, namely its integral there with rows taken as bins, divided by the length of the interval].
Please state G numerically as -0.277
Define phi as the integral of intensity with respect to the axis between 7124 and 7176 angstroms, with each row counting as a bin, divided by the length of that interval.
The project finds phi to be 0.524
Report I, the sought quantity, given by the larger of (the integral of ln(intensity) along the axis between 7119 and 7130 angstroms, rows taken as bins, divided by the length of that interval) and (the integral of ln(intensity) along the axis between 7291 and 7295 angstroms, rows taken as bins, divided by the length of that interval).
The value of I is -0.65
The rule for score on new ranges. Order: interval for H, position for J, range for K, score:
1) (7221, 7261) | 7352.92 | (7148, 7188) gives 5.57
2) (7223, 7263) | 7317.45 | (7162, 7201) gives 5.58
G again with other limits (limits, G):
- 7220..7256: -0.293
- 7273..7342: -0.286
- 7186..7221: -0.300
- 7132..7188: -0.280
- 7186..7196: -0.287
